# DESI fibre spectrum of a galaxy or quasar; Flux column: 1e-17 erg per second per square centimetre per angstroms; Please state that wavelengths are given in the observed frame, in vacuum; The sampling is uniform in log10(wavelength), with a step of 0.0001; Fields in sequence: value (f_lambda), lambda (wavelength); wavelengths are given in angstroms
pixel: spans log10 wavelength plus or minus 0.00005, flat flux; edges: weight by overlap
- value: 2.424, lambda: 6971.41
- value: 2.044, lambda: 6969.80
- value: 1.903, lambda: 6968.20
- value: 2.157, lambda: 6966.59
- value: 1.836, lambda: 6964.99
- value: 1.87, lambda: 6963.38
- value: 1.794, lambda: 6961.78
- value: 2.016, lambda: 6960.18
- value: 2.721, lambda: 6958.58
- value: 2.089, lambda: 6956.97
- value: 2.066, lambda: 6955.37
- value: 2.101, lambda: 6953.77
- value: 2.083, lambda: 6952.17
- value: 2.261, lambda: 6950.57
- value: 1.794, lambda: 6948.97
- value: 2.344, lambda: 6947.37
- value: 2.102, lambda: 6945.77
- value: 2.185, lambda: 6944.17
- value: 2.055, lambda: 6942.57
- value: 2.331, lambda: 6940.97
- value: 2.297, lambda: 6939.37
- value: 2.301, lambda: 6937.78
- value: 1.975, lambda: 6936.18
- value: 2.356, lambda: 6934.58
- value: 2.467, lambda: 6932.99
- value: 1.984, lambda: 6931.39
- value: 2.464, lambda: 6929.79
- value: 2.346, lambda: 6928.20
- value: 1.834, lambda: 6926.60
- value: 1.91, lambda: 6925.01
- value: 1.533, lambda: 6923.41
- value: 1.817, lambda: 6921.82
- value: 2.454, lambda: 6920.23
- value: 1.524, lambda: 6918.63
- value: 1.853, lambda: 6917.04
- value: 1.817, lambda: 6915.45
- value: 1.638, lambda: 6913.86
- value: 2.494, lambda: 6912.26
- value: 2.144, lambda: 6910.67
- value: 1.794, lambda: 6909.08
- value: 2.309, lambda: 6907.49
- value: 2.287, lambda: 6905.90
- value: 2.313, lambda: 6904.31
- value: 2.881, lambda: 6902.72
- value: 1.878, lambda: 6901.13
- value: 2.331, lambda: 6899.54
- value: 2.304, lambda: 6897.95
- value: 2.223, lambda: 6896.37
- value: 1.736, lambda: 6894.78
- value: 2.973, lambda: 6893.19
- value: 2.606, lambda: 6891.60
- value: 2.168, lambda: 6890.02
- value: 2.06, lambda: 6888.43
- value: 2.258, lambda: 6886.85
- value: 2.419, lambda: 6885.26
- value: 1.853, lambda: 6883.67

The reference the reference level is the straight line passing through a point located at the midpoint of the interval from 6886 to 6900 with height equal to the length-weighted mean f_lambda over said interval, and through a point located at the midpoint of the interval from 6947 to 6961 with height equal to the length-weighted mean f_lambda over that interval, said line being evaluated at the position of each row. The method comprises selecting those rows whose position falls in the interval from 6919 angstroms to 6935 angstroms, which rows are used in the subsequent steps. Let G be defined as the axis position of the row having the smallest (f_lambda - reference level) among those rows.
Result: 6923.41 angstroms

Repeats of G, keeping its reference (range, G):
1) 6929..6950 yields 6948.97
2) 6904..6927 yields 6918.63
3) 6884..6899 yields 6894.78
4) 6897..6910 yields 6909.08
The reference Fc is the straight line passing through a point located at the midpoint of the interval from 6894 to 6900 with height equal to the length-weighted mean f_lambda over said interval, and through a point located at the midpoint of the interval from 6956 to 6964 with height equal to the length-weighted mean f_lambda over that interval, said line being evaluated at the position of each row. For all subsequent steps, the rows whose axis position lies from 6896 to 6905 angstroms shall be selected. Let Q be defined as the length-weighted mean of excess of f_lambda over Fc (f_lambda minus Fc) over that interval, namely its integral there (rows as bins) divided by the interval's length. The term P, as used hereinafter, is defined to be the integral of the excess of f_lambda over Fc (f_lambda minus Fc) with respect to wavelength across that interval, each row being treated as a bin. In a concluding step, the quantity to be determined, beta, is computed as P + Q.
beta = 1.9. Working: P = 1.7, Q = 0.19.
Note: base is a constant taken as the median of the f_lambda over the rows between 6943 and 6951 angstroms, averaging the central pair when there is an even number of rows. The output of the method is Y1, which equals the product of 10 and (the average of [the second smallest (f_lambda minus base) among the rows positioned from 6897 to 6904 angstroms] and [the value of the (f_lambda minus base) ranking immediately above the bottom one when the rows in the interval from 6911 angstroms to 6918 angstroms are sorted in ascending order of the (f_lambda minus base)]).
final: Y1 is -1.2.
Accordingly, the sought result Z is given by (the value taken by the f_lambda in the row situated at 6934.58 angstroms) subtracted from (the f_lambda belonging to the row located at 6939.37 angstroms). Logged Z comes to -0.1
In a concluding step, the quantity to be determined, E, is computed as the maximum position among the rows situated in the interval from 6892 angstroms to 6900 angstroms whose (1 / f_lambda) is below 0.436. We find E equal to 6899.54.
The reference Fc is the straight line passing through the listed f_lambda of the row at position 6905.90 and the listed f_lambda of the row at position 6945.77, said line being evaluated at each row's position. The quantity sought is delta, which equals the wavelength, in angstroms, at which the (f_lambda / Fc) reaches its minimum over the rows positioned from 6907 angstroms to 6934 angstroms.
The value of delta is 6918.63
